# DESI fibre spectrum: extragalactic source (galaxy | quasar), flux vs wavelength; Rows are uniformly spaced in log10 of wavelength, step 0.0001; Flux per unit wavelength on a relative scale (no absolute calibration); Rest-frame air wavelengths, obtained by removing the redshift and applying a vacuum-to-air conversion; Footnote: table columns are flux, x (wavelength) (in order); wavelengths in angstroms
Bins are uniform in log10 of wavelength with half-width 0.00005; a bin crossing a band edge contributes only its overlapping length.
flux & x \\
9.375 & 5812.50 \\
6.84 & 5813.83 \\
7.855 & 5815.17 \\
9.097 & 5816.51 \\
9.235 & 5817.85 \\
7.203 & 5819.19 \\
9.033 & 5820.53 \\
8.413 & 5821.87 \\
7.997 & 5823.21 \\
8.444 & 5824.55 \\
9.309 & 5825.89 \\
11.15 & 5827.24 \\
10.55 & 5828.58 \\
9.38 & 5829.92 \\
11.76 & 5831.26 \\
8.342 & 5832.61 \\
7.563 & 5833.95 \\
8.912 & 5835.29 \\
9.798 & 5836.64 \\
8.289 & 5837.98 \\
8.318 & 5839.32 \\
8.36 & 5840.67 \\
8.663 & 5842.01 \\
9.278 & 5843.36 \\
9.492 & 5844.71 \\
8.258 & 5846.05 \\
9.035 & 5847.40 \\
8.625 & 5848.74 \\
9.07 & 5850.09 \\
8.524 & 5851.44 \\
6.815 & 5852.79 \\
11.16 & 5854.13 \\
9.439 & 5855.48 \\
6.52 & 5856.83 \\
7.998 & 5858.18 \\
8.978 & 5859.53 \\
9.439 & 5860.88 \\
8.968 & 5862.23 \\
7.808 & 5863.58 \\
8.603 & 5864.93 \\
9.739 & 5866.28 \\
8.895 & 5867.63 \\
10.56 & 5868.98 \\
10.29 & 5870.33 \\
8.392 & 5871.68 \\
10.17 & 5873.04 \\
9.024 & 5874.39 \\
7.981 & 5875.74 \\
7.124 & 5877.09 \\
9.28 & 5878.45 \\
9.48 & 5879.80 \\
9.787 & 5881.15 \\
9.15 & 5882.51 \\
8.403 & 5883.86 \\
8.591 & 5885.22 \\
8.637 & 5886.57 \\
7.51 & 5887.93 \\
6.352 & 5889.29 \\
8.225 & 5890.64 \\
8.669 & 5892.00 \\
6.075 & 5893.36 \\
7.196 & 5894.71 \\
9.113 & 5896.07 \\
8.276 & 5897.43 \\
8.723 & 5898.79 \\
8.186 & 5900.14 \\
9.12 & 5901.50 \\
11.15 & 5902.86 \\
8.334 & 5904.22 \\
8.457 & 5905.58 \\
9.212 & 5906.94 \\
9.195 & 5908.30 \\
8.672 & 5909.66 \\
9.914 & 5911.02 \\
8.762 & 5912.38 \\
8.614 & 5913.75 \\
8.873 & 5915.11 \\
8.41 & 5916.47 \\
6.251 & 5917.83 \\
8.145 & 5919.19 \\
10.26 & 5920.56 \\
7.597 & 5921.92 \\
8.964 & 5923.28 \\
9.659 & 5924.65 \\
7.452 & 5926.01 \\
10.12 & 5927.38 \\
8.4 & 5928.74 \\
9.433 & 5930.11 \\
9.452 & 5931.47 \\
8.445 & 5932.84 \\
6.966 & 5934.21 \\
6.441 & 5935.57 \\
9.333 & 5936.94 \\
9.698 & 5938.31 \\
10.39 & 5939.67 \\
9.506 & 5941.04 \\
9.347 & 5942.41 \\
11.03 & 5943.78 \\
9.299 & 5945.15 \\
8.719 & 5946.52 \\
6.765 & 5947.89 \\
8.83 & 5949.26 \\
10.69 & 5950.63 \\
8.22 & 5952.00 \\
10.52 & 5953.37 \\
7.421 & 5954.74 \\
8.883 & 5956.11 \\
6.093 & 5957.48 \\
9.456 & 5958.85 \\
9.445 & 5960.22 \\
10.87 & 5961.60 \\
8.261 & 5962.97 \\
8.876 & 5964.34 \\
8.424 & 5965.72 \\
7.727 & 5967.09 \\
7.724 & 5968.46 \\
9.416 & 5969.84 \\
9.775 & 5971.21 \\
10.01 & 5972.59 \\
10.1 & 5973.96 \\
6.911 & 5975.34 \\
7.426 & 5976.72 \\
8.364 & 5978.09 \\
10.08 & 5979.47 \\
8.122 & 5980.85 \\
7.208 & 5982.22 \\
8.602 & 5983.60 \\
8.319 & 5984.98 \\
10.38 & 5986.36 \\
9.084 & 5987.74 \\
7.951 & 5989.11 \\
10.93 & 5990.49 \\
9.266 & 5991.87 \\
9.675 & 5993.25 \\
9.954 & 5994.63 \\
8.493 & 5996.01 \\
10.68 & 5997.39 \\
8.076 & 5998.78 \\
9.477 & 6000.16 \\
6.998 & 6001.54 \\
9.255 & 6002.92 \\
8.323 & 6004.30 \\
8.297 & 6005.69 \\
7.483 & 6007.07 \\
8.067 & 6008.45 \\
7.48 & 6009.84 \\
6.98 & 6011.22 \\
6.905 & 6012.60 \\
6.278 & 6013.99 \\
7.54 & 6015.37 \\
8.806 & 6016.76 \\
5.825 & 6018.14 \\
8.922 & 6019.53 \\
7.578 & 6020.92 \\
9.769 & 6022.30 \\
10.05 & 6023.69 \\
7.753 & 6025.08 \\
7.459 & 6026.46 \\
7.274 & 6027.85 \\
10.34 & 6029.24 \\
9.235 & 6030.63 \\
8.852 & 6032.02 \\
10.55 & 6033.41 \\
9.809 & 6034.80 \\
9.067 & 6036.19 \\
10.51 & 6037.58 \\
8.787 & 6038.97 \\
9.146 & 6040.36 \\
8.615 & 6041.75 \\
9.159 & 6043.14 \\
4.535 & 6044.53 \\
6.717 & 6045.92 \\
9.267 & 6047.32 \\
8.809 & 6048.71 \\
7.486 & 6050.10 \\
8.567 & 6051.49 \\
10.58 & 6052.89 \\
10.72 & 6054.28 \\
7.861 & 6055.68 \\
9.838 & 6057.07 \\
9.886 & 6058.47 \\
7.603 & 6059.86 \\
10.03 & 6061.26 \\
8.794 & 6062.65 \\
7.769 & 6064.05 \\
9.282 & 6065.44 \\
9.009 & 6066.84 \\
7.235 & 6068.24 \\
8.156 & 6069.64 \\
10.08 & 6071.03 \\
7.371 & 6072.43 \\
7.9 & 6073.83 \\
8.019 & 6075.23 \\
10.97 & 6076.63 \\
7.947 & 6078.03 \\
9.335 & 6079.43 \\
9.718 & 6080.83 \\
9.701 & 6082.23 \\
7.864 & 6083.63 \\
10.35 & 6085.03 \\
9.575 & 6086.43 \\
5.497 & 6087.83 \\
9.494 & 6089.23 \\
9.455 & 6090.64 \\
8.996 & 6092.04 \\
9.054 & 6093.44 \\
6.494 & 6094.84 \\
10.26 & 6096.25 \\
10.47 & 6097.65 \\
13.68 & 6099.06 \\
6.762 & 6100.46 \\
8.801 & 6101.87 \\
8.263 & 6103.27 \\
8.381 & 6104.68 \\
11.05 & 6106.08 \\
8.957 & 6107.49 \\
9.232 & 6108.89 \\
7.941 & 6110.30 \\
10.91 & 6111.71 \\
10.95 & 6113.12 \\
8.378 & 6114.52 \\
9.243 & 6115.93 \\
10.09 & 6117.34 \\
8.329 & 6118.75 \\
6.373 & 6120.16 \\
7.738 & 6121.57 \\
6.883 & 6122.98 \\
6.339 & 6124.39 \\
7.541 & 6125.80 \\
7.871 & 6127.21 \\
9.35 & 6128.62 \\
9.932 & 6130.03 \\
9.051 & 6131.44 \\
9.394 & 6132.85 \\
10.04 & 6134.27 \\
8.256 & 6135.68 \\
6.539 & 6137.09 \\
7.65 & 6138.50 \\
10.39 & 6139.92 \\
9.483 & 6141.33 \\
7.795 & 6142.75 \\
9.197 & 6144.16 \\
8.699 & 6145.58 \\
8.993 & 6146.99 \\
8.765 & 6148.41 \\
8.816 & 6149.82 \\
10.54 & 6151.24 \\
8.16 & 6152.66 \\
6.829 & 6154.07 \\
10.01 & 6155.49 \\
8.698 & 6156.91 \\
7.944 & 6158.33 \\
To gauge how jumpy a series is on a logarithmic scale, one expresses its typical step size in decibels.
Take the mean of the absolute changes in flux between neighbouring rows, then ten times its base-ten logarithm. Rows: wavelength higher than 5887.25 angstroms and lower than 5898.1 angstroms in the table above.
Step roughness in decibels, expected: 1.5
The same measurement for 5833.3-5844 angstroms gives -1.7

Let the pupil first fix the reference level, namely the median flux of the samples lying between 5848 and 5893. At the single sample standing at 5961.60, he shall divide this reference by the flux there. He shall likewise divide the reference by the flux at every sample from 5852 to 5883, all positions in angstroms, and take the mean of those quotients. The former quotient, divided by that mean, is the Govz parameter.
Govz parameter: 0.81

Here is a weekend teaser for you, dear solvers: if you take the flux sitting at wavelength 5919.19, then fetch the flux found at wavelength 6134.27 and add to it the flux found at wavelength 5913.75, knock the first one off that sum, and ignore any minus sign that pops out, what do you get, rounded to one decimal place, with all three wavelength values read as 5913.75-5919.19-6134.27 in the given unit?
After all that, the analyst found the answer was 10.5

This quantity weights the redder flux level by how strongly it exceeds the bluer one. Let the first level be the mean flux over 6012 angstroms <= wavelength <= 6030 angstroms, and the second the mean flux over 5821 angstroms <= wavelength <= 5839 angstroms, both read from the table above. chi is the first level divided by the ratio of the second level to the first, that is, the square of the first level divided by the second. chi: 7.0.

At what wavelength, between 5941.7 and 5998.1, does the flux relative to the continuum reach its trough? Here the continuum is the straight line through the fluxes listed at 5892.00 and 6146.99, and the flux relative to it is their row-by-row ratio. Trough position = 5957.48 angstroms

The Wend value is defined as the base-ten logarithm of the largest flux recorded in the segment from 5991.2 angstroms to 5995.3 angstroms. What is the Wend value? 1.00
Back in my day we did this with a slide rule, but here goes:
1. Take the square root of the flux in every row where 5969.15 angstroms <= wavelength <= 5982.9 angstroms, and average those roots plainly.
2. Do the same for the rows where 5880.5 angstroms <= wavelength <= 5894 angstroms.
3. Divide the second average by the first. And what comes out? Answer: 0.96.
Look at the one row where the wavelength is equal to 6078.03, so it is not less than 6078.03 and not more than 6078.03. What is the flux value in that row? 7.947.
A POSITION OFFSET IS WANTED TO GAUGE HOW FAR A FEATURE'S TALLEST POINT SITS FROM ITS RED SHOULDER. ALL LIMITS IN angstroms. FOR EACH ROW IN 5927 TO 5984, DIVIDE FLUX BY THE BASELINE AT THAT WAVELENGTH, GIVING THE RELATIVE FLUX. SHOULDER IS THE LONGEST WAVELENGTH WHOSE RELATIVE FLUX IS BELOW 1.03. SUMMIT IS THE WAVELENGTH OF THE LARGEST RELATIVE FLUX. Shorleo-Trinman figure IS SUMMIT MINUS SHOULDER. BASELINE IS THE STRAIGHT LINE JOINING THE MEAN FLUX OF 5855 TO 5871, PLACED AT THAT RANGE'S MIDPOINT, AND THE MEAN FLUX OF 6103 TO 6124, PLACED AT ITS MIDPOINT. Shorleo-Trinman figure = -39.8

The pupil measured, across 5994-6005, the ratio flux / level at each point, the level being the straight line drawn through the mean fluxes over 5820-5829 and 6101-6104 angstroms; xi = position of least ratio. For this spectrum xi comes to 6001.54 angstroms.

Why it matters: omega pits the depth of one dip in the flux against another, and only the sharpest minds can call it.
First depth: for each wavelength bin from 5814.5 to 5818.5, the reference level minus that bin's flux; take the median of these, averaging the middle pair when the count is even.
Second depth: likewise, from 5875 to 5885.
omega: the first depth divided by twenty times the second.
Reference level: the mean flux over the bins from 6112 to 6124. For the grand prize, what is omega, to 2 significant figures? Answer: 0.046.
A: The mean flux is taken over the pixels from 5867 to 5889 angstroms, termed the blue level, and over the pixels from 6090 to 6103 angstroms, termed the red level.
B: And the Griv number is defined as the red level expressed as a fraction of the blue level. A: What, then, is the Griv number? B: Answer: 1.04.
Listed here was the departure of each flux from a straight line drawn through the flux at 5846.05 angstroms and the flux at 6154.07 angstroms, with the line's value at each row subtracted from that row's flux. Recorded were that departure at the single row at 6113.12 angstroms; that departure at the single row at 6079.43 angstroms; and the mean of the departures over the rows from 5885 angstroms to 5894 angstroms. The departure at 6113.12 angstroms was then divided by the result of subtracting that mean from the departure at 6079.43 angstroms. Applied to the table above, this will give 1.6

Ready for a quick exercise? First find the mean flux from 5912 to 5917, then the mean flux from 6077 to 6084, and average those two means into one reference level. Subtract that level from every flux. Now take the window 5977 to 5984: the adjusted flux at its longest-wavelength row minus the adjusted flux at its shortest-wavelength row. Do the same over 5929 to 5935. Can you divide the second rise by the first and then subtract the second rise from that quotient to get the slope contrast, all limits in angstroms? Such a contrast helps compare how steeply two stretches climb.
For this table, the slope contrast -7.9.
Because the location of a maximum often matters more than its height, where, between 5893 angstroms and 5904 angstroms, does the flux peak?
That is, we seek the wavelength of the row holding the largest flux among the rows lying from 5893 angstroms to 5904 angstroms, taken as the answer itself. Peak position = 5902.86 angstroms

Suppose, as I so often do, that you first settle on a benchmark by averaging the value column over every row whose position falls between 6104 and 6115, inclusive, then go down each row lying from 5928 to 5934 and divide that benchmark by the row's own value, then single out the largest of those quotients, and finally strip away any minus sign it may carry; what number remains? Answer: 1.13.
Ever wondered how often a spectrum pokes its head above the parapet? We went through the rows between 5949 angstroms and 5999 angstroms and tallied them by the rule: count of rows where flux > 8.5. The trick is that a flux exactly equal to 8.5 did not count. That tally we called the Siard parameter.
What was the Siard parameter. 21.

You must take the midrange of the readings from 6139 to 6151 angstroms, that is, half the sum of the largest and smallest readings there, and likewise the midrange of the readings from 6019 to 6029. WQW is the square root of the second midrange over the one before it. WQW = 0.98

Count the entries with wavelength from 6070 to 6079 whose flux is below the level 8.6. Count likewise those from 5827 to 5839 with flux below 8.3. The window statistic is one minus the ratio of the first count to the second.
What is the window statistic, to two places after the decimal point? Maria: -1.00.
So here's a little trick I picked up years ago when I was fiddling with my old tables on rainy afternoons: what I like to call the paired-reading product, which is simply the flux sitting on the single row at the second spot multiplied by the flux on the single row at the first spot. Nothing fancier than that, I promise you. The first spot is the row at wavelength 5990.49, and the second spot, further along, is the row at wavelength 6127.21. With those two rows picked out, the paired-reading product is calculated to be 86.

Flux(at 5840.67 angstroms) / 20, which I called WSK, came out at 0.42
